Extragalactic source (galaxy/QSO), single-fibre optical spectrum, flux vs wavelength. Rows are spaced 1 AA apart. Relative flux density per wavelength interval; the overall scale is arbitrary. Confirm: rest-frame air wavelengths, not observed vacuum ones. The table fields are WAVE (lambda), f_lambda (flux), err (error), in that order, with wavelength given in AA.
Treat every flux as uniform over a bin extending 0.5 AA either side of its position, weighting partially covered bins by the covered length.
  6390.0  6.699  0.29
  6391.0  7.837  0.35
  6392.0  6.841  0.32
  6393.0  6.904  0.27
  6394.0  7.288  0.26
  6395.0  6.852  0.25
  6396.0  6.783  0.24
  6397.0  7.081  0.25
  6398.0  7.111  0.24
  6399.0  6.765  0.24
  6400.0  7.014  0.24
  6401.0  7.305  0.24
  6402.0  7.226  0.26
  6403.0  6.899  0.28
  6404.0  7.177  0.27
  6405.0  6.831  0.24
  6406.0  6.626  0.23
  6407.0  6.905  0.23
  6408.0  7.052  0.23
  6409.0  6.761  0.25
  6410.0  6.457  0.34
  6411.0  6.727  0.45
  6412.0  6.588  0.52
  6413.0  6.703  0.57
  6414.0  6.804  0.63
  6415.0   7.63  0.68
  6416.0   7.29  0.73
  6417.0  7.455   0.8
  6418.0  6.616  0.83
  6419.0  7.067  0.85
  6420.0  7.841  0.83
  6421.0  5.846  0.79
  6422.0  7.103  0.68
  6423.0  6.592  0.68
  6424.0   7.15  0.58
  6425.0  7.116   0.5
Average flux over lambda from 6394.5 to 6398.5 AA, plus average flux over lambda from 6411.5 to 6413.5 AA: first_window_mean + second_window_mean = 13.6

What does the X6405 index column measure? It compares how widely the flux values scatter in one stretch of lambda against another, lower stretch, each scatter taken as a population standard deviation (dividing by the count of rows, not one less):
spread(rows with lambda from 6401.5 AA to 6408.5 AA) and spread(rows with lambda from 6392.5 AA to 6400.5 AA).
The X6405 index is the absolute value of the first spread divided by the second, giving 1.1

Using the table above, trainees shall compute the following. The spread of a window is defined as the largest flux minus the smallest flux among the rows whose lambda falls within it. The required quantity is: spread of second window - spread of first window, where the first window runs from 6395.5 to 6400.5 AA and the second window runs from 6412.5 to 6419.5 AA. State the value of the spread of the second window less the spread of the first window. 0.67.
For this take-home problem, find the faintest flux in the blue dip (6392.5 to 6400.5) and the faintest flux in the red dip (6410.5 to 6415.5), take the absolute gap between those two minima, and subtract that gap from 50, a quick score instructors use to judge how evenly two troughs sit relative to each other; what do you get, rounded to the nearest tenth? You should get 49.8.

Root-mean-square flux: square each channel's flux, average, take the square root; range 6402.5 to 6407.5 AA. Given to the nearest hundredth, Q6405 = 6.89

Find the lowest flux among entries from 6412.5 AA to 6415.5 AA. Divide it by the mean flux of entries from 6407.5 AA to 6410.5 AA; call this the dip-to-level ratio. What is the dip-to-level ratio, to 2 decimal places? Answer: 0.99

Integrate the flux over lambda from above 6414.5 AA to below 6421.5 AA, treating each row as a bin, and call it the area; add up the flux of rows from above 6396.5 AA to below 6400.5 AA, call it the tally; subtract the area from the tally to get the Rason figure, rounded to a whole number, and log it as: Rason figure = -22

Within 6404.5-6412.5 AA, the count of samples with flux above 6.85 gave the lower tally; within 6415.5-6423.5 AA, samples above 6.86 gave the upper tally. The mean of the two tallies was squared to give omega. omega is 12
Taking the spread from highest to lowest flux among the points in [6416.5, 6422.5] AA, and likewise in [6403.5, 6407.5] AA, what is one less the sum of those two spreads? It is -1.5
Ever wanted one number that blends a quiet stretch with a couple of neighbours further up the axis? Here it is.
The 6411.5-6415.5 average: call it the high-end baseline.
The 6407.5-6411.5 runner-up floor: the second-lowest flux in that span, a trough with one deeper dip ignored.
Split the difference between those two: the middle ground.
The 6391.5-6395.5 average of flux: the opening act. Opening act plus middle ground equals 13.8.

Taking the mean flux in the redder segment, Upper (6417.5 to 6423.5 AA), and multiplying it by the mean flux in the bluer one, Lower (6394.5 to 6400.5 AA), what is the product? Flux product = 47.5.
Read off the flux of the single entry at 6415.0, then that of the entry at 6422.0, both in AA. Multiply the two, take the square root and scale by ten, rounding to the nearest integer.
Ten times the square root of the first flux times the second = 74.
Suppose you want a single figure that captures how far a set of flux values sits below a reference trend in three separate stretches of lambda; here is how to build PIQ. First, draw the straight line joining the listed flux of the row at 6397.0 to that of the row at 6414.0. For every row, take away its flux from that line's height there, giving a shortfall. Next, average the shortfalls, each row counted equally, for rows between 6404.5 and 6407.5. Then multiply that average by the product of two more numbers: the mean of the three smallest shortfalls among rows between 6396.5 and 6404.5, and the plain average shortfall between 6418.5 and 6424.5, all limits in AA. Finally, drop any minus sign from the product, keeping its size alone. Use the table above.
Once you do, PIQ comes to 0.0089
